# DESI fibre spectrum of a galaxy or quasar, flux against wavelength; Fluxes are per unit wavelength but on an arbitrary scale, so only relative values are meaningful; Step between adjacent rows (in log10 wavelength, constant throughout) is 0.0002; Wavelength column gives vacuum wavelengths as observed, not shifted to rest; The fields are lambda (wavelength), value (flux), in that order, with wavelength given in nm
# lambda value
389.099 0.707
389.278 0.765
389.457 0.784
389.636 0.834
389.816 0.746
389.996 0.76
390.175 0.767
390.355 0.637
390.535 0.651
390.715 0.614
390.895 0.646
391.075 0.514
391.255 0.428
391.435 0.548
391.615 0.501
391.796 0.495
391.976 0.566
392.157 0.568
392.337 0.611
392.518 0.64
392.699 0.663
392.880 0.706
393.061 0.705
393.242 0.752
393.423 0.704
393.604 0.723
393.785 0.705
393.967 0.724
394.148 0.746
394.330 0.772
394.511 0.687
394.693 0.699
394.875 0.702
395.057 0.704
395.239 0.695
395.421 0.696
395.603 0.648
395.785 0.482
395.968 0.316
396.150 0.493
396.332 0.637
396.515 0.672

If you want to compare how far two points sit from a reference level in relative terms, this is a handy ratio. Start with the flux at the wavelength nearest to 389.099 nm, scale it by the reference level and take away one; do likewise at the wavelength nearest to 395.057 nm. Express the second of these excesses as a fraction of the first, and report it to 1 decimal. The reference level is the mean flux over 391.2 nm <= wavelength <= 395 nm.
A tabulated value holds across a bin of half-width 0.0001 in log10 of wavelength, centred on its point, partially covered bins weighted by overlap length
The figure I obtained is 0.9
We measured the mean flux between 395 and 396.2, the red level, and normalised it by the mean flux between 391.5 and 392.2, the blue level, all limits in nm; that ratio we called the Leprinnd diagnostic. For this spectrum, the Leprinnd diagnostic 1.08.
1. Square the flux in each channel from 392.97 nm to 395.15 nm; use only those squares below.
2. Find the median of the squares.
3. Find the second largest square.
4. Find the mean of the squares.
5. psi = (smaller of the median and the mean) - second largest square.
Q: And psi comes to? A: -0.068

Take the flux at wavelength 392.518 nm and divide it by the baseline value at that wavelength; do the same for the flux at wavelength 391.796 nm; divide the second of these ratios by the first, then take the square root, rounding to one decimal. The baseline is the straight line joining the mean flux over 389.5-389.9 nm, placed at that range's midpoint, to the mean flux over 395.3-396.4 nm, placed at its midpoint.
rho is 0.9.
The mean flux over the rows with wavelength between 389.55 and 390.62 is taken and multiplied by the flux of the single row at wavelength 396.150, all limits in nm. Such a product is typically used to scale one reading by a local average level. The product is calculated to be 0.36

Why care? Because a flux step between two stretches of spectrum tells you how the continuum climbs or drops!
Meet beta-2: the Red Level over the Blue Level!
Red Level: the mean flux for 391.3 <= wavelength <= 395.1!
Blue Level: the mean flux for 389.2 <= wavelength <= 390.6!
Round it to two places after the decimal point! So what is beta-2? 0.89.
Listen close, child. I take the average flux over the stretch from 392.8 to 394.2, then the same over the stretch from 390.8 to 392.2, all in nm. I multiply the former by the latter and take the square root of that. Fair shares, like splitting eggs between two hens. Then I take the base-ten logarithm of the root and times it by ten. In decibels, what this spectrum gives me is -2.1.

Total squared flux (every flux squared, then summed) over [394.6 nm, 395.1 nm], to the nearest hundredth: 1.48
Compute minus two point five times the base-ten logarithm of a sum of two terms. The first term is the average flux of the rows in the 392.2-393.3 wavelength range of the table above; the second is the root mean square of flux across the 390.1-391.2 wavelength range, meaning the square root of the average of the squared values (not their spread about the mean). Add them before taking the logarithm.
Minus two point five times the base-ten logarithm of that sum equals -0.30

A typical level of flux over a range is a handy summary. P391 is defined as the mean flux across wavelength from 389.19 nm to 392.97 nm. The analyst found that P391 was 0.64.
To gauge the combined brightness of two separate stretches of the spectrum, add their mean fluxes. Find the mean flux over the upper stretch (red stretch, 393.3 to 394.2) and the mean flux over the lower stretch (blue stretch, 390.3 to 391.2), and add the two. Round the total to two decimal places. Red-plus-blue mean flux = 1.33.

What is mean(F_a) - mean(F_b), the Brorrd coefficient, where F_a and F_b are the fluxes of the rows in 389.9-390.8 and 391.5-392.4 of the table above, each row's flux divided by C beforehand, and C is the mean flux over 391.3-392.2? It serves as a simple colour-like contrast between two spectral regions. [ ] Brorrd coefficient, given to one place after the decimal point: 0.3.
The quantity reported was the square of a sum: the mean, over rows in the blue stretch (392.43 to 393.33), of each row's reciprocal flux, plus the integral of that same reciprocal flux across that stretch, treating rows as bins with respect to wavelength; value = 7.6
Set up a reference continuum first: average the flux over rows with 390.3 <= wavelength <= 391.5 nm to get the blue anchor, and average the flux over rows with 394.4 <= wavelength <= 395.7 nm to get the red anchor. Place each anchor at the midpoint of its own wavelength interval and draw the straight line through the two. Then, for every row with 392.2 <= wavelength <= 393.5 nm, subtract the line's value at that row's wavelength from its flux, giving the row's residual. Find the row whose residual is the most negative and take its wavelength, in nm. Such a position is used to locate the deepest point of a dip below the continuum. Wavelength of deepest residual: 392.337 nm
